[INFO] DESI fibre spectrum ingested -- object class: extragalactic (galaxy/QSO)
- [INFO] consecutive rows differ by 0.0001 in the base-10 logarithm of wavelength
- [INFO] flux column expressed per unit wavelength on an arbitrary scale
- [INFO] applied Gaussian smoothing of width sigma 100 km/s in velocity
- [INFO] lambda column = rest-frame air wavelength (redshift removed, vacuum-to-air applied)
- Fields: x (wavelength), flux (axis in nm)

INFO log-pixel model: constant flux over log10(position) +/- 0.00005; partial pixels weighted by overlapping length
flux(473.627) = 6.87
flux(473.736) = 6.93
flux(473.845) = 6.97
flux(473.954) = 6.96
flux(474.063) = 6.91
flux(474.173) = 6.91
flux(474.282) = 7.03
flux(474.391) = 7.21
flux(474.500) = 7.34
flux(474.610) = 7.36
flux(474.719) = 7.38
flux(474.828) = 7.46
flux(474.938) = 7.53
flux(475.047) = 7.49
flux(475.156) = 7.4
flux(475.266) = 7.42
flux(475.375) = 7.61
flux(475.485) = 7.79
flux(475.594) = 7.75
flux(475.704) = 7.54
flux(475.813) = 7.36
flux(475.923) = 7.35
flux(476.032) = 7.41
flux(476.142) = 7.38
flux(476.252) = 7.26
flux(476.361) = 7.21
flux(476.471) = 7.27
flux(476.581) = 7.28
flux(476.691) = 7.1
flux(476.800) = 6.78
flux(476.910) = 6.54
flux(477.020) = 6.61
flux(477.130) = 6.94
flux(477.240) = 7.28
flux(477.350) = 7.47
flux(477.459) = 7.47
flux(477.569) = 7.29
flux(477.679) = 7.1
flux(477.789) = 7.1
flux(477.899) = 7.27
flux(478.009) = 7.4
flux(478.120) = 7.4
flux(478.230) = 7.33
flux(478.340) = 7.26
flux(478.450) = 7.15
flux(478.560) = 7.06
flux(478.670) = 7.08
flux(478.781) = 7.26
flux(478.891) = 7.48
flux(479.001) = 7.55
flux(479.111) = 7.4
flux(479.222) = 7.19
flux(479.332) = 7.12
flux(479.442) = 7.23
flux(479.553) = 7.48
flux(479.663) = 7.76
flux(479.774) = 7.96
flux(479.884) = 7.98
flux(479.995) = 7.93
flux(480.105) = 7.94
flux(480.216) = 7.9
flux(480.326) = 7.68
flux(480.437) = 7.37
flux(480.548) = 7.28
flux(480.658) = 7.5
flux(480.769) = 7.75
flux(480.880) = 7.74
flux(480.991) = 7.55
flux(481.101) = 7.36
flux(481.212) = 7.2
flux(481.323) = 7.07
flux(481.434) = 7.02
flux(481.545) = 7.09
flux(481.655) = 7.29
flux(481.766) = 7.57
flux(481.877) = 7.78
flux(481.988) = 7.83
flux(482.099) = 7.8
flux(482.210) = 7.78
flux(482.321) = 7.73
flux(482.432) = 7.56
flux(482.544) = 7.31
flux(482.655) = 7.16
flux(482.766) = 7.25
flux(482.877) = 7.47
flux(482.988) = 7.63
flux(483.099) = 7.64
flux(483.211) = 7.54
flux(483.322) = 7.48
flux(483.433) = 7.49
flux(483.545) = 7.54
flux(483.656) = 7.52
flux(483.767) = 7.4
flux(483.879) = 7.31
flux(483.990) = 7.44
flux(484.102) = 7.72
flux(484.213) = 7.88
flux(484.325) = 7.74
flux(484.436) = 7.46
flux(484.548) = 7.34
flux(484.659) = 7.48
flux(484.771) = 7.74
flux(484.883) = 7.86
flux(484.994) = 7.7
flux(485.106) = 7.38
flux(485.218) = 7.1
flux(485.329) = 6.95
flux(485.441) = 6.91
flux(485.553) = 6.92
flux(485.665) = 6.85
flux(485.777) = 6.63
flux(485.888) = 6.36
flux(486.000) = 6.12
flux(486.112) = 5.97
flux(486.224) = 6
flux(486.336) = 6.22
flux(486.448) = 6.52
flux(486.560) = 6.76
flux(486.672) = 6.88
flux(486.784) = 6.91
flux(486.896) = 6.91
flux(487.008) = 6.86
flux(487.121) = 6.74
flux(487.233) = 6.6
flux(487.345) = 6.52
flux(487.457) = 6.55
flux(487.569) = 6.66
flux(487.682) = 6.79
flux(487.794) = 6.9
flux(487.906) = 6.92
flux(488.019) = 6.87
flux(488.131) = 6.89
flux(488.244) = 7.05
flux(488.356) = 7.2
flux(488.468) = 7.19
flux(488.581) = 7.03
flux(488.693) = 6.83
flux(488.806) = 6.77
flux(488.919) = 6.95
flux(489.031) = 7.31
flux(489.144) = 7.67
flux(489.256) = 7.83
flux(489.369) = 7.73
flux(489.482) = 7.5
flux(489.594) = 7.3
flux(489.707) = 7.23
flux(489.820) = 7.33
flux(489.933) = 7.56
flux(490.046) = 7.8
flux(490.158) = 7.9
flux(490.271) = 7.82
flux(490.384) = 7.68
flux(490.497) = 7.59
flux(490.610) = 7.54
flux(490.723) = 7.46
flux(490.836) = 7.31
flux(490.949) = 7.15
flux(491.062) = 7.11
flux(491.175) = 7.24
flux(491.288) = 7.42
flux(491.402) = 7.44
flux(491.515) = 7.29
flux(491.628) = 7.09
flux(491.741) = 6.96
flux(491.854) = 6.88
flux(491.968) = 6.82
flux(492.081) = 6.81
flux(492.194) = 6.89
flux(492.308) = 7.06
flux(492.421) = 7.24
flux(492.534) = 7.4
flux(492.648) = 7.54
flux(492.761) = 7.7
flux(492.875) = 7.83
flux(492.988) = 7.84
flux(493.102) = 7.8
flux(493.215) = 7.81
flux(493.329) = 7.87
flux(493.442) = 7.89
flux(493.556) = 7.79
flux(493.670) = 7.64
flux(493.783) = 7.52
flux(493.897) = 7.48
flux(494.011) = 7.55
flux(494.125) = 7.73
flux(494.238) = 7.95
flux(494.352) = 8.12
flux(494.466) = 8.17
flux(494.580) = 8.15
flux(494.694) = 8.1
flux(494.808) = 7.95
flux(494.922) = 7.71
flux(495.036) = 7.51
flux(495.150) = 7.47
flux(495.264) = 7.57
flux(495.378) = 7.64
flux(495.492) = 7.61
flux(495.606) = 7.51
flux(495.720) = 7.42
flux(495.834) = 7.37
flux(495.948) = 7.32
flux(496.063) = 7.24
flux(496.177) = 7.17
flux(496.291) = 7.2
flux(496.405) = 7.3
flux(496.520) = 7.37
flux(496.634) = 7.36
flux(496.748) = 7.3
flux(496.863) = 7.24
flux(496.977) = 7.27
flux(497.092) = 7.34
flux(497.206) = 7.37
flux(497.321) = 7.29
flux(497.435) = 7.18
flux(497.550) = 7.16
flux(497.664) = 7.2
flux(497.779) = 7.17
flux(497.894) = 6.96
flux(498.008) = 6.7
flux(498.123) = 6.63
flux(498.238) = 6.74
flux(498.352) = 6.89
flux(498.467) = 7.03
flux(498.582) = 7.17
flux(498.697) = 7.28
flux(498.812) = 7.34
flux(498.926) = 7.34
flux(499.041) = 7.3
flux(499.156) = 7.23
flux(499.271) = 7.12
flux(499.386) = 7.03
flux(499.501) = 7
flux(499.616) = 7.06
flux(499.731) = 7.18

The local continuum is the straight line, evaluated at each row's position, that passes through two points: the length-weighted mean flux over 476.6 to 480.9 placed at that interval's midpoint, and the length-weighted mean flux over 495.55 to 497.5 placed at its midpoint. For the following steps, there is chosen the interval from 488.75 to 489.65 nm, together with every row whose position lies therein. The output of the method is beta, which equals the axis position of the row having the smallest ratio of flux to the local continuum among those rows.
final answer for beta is 488.806 nm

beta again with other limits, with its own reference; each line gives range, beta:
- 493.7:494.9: 493.897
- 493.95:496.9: 496.177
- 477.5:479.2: 478.560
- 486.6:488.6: 487.345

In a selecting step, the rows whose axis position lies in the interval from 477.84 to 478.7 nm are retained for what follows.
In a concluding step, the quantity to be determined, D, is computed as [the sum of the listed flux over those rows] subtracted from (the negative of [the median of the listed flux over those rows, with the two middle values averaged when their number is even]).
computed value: -65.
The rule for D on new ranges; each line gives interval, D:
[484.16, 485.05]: -69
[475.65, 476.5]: -66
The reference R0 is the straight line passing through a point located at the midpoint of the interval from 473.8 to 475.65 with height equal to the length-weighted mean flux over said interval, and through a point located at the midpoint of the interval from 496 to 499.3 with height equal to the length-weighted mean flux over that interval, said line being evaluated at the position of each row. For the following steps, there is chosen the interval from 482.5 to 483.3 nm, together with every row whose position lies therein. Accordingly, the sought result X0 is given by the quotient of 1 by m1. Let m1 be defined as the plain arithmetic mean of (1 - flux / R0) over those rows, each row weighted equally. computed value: -46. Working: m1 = -0.02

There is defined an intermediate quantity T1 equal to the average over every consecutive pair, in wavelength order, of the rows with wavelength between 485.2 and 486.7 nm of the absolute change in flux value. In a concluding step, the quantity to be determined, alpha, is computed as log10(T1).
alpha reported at -0.80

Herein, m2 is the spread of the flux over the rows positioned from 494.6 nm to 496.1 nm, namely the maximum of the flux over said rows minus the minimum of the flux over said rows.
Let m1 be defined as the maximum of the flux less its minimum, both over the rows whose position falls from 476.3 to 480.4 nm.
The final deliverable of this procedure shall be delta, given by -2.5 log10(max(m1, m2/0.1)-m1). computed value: -2.1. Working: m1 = 1.4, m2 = 0.86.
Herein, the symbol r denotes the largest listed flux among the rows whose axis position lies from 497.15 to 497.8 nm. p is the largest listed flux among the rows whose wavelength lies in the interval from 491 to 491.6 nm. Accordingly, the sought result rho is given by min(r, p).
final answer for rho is 7.4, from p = 7.44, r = 7.37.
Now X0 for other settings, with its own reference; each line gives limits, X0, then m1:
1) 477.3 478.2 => -887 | 0.00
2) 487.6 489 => 26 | 0.04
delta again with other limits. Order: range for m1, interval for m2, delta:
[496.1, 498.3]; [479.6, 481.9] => -2.4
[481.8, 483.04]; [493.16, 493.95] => -1.3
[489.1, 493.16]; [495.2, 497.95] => -1.9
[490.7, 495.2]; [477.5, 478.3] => -0.5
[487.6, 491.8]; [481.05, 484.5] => -2.2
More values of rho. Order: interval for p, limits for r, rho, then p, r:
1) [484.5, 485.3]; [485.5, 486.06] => 6.9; 7.86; 6.92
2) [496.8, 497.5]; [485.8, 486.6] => 6.8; 7.37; 6.76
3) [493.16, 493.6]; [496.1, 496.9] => 7.4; 7.89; 7.37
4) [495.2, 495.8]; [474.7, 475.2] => 7.5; 7.64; 7.53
